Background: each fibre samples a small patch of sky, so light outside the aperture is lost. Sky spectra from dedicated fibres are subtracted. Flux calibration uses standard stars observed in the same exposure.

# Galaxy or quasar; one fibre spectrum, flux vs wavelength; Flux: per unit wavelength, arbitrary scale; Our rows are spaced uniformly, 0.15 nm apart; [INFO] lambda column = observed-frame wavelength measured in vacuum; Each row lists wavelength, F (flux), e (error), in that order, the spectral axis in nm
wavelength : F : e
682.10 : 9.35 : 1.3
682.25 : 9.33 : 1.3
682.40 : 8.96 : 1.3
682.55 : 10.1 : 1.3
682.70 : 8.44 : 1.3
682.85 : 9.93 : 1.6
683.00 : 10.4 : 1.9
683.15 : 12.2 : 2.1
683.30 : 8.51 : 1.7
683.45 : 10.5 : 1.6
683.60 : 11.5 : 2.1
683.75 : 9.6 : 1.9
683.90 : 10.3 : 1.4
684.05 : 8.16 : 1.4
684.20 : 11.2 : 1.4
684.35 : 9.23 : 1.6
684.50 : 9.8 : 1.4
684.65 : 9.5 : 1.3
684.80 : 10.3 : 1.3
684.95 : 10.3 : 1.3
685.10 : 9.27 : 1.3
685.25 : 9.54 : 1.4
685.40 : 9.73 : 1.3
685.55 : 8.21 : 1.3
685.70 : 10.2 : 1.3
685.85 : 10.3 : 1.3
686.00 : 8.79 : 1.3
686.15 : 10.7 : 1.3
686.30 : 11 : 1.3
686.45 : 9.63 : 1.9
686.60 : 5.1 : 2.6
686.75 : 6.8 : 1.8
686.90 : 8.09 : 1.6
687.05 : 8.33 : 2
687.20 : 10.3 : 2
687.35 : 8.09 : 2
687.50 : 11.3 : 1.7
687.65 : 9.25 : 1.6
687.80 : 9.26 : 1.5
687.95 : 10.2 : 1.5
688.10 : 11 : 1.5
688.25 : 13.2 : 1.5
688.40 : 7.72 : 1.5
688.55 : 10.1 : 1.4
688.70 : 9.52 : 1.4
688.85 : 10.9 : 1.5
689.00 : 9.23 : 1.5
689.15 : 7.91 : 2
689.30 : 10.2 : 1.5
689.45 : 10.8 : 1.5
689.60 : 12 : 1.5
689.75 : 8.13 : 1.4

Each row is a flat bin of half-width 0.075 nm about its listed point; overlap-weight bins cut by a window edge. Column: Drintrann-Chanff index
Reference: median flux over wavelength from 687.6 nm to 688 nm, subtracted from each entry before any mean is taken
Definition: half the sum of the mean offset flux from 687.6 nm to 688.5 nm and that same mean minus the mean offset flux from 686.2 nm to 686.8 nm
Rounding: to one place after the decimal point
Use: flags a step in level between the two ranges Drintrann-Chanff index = 1.4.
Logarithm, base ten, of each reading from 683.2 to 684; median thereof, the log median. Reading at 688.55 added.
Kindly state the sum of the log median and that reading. 11.1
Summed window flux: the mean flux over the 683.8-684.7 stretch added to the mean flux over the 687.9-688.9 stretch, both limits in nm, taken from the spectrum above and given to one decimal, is 20.1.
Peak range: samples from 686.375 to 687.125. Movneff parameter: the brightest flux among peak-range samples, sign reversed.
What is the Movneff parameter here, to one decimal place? -9.6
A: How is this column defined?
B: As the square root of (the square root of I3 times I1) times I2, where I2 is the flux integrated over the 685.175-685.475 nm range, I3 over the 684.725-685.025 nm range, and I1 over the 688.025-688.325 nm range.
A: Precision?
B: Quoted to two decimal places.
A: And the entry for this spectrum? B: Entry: 3.11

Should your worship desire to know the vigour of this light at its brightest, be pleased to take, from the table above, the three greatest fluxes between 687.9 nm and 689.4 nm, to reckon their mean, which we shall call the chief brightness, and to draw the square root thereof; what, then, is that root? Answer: 3.42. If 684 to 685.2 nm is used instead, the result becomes 3.26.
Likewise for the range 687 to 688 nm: 3.26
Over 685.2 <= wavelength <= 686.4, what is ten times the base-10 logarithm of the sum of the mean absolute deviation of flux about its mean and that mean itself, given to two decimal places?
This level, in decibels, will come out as 10.23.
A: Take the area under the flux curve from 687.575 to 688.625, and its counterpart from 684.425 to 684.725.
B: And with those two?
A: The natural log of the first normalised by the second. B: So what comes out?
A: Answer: 1.3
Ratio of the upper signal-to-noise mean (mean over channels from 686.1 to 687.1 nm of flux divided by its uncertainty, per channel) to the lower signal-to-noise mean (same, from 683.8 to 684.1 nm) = 0.80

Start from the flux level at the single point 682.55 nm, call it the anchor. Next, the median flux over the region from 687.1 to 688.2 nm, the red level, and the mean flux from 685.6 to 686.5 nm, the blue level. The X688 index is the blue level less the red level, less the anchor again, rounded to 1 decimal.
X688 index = -10.2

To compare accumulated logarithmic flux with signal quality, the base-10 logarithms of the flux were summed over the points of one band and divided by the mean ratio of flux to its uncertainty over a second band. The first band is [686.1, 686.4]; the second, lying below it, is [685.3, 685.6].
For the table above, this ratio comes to 0.30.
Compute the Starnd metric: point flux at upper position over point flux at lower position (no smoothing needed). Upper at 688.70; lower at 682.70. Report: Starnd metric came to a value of 1.13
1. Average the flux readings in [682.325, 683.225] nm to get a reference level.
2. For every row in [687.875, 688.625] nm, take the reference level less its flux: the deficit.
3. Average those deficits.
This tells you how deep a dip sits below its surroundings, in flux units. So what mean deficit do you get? -0.4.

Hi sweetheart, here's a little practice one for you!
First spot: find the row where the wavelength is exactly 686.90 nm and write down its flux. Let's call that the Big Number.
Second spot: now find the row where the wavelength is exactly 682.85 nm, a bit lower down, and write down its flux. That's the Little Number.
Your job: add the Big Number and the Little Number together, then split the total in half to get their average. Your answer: 9.0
